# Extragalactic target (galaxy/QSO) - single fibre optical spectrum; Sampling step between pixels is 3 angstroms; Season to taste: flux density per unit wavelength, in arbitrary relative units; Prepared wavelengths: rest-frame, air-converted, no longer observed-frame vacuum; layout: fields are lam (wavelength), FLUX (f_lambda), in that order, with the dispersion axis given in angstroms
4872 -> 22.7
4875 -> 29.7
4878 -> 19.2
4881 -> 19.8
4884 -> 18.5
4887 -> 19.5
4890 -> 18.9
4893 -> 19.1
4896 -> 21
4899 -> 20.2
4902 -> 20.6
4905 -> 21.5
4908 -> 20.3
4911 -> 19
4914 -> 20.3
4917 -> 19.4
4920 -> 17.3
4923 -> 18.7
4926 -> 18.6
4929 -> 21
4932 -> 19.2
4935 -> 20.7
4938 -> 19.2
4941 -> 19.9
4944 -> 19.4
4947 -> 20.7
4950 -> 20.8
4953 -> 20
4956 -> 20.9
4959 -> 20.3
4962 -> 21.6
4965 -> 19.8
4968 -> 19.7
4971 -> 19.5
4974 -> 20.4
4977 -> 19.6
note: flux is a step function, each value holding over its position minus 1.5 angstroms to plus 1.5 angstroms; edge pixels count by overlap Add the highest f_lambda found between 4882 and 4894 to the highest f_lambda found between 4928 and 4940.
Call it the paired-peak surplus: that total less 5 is 35.5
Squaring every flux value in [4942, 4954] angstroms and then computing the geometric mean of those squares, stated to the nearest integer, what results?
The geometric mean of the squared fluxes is 409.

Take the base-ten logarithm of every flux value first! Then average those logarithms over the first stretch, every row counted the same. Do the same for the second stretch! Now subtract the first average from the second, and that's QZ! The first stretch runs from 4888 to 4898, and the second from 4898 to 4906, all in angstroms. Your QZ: 0.02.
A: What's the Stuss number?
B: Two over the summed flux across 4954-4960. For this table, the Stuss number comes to 0.0485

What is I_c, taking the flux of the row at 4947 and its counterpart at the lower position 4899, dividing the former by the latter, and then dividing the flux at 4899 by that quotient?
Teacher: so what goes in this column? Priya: 19.7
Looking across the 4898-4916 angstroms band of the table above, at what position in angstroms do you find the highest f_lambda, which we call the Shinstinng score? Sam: 4905 angstroms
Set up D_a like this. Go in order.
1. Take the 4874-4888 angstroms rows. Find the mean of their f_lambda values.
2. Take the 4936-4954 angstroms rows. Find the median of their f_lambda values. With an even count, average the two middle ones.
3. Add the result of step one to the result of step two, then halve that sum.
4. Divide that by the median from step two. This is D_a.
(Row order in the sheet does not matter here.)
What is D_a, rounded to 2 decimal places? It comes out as 1.03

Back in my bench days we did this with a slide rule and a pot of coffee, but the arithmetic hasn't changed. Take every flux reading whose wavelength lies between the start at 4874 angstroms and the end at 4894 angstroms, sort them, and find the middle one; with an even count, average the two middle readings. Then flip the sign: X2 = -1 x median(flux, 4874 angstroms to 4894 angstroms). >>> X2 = -19.2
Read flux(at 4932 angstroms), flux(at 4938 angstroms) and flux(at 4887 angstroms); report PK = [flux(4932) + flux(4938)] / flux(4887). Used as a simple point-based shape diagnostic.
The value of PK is 1.97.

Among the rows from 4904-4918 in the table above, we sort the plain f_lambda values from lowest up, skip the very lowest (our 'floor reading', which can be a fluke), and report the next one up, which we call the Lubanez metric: 19.4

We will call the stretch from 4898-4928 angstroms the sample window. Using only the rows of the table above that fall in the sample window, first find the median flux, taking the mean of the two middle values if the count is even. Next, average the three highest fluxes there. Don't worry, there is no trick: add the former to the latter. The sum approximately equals 40.6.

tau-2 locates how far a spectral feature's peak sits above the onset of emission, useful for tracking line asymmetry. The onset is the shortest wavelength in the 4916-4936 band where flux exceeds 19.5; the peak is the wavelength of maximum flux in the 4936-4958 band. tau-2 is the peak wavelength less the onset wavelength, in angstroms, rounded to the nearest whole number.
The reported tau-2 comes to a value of 27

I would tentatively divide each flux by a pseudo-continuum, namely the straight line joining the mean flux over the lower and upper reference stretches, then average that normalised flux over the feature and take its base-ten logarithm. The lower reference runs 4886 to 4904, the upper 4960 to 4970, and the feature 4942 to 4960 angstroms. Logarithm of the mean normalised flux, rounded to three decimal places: 0.002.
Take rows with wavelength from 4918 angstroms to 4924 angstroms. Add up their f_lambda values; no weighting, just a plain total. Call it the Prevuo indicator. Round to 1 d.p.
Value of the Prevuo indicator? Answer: 36.0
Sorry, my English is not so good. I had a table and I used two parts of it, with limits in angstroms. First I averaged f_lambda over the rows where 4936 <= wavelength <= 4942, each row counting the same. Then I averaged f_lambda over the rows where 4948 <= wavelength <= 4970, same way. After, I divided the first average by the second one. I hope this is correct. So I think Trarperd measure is 0.96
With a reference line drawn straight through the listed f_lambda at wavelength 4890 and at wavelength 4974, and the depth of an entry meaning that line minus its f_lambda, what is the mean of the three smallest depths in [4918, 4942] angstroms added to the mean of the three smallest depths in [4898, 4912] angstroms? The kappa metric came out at -2.5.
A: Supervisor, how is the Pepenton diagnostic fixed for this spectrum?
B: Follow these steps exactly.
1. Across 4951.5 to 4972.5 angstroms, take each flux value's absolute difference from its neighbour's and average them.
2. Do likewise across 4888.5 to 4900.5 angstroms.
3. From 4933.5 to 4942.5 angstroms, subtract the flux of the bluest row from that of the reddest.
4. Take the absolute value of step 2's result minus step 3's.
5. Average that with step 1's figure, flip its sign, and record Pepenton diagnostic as -1.29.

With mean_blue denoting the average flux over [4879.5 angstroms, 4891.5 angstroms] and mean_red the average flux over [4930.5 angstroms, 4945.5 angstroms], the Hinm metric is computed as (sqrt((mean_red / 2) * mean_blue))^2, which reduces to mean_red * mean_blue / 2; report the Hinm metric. 189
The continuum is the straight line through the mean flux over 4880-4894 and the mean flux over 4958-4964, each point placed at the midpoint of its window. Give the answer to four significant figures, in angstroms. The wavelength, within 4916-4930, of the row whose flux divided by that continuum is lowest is 4920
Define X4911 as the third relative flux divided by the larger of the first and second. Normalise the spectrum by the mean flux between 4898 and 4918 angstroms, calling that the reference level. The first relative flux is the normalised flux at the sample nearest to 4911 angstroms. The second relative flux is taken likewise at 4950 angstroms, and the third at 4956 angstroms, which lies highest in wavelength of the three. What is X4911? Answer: 1.00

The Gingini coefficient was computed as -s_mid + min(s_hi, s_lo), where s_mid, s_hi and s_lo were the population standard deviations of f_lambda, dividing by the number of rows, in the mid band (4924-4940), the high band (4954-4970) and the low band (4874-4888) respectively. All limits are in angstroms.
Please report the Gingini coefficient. -0.23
